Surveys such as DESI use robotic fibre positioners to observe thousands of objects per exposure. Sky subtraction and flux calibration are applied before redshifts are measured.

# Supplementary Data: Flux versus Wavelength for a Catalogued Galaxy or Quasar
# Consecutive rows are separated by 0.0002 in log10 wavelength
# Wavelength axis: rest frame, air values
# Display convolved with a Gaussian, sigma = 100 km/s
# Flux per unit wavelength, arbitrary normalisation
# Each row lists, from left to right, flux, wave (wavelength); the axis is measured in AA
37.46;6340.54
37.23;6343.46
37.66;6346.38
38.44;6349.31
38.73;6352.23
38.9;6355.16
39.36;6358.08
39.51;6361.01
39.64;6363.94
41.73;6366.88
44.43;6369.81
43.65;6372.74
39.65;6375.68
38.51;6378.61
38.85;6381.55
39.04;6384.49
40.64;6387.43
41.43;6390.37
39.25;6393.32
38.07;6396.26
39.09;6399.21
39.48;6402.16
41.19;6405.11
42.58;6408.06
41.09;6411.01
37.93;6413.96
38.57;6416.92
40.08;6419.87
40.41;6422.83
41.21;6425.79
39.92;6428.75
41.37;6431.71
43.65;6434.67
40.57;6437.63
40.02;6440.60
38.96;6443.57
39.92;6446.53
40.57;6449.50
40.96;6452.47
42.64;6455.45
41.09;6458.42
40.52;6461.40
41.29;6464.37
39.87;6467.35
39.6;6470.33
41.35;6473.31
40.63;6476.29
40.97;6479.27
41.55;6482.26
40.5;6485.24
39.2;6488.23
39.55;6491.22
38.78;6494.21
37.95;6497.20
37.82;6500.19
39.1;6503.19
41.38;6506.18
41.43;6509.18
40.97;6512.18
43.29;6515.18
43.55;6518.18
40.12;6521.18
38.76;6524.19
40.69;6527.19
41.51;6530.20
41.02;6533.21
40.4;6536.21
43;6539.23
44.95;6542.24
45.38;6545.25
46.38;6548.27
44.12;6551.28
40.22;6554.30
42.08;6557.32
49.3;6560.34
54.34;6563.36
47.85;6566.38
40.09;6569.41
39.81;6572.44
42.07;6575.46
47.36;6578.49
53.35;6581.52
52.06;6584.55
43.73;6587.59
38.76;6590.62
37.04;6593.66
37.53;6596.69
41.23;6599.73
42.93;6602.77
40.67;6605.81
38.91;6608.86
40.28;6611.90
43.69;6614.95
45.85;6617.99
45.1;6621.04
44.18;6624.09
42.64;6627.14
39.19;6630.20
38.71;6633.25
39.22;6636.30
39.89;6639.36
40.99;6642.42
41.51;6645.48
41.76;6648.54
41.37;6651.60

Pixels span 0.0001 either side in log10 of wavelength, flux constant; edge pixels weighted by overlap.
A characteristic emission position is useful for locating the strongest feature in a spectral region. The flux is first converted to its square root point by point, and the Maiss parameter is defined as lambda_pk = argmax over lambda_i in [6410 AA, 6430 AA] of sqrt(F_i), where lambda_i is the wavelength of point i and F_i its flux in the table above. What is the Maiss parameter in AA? 6425.79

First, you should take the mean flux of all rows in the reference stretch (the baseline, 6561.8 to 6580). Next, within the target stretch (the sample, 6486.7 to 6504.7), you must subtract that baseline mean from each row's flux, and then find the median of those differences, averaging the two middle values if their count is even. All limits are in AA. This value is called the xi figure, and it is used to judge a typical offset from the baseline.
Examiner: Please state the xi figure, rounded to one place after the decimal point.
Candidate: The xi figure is -6.3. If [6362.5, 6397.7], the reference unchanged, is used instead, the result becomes -5.6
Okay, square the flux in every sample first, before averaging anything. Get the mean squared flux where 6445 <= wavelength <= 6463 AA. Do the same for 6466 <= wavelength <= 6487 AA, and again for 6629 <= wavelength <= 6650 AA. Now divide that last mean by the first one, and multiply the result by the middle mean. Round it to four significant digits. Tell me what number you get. 1591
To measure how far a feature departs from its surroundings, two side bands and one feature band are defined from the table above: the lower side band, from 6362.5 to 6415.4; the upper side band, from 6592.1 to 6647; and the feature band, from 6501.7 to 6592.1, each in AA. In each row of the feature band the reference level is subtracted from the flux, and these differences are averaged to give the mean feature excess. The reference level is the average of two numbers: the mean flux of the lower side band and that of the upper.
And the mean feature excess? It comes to 2.9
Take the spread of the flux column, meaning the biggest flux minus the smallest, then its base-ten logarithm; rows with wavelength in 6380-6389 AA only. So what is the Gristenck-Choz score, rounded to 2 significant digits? 0.25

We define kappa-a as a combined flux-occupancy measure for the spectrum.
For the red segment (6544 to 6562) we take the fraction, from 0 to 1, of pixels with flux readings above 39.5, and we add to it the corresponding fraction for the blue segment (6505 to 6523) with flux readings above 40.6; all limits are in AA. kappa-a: 1.83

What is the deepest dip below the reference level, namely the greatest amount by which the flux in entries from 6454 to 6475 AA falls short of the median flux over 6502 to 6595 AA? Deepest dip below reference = 2.5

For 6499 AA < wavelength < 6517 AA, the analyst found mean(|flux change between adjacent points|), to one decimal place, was 1.3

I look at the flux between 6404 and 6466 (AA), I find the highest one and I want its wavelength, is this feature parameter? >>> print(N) 6434.67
